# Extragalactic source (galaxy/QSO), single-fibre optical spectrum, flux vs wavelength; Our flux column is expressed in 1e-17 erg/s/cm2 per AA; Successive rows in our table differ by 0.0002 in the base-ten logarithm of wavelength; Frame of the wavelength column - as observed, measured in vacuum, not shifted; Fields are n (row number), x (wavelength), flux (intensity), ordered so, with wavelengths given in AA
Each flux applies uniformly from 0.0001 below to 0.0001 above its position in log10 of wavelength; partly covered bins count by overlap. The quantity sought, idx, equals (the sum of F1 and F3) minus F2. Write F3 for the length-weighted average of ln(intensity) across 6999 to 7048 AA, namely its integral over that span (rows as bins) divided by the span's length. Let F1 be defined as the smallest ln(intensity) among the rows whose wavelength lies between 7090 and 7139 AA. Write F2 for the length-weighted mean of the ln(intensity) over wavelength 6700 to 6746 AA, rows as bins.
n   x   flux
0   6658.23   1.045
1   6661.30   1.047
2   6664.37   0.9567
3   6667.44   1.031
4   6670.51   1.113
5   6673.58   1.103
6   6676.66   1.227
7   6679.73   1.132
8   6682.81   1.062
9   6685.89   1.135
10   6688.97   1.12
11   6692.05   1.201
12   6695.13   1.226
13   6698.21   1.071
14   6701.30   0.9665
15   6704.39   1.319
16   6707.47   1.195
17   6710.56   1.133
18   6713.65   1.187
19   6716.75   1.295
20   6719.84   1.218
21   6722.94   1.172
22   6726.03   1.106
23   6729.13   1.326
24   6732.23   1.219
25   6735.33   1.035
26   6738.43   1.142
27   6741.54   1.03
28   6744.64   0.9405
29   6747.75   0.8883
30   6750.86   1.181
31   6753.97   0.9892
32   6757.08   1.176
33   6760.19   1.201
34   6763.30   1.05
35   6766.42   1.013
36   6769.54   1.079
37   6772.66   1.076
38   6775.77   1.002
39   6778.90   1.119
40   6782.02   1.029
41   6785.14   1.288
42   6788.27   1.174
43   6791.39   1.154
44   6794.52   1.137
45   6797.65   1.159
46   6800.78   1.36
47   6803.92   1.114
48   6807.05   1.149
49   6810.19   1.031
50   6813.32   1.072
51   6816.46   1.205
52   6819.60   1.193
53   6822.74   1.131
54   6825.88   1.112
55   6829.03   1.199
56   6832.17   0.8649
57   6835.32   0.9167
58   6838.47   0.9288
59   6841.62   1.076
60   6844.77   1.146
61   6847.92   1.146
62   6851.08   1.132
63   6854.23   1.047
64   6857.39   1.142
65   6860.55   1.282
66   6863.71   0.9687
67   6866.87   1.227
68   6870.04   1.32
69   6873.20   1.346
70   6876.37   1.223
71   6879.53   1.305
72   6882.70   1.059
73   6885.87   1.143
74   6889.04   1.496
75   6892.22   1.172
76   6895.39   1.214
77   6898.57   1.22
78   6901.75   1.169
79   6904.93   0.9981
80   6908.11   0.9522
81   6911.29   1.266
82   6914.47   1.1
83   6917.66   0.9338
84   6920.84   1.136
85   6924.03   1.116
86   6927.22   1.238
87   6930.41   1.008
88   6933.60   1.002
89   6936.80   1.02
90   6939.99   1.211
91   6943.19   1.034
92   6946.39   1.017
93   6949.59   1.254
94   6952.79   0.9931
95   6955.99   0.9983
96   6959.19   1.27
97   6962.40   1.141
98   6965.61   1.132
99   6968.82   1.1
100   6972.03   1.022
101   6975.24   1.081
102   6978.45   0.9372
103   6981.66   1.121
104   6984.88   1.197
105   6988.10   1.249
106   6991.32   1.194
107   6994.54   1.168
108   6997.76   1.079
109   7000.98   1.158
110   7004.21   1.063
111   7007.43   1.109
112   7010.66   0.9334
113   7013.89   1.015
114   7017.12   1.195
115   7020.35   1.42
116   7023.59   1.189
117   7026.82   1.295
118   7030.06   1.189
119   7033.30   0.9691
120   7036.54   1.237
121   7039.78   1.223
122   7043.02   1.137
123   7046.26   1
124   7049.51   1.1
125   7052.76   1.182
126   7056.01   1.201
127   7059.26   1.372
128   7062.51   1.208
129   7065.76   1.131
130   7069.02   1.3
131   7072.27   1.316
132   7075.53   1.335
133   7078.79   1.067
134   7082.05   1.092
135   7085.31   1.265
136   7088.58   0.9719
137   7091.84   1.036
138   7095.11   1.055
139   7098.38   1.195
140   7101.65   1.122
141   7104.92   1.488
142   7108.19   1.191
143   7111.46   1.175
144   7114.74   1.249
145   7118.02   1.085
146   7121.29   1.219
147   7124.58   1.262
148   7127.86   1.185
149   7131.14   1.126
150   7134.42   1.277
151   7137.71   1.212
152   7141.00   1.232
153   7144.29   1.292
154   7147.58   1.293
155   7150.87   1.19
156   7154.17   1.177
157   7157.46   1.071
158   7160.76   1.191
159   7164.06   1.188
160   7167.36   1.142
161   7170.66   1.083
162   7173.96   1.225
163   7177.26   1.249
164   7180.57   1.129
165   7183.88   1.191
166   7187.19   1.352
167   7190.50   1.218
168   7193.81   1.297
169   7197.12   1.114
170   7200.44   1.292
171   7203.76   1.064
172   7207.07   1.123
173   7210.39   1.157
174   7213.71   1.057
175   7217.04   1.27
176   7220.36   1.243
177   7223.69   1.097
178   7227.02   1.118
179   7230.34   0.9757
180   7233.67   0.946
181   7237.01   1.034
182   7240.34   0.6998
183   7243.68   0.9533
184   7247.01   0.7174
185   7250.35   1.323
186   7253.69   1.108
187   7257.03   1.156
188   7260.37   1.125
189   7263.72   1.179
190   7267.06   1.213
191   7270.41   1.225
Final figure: 0.02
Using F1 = 0.04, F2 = 0.14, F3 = 0.13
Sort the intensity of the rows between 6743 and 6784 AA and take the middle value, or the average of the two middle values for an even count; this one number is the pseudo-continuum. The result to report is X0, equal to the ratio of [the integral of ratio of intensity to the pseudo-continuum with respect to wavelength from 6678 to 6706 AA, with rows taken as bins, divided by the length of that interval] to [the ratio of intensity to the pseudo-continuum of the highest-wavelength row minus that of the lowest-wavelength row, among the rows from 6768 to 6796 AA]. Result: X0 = 20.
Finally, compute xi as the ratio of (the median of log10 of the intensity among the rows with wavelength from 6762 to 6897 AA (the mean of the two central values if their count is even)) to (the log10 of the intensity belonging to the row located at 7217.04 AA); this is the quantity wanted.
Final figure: 0.6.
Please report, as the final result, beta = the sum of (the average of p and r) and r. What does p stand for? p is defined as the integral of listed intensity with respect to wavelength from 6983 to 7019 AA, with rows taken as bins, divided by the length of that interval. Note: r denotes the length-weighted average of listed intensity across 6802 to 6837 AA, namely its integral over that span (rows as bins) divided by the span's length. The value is 2.20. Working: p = 1.13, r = 1.09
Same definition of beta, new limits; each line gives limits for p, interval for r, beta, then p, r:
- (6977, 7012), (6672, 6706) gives 2.27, 1.11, 1.14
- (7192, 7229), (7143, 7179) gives 2.37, 1.17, 1.19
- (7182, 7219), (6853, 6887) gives 2.38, 1.19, 1.19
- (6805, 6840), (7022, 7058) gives 2.27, 1.07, 1.16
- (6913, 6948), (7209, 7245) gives 2.11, 1.07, 1.05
